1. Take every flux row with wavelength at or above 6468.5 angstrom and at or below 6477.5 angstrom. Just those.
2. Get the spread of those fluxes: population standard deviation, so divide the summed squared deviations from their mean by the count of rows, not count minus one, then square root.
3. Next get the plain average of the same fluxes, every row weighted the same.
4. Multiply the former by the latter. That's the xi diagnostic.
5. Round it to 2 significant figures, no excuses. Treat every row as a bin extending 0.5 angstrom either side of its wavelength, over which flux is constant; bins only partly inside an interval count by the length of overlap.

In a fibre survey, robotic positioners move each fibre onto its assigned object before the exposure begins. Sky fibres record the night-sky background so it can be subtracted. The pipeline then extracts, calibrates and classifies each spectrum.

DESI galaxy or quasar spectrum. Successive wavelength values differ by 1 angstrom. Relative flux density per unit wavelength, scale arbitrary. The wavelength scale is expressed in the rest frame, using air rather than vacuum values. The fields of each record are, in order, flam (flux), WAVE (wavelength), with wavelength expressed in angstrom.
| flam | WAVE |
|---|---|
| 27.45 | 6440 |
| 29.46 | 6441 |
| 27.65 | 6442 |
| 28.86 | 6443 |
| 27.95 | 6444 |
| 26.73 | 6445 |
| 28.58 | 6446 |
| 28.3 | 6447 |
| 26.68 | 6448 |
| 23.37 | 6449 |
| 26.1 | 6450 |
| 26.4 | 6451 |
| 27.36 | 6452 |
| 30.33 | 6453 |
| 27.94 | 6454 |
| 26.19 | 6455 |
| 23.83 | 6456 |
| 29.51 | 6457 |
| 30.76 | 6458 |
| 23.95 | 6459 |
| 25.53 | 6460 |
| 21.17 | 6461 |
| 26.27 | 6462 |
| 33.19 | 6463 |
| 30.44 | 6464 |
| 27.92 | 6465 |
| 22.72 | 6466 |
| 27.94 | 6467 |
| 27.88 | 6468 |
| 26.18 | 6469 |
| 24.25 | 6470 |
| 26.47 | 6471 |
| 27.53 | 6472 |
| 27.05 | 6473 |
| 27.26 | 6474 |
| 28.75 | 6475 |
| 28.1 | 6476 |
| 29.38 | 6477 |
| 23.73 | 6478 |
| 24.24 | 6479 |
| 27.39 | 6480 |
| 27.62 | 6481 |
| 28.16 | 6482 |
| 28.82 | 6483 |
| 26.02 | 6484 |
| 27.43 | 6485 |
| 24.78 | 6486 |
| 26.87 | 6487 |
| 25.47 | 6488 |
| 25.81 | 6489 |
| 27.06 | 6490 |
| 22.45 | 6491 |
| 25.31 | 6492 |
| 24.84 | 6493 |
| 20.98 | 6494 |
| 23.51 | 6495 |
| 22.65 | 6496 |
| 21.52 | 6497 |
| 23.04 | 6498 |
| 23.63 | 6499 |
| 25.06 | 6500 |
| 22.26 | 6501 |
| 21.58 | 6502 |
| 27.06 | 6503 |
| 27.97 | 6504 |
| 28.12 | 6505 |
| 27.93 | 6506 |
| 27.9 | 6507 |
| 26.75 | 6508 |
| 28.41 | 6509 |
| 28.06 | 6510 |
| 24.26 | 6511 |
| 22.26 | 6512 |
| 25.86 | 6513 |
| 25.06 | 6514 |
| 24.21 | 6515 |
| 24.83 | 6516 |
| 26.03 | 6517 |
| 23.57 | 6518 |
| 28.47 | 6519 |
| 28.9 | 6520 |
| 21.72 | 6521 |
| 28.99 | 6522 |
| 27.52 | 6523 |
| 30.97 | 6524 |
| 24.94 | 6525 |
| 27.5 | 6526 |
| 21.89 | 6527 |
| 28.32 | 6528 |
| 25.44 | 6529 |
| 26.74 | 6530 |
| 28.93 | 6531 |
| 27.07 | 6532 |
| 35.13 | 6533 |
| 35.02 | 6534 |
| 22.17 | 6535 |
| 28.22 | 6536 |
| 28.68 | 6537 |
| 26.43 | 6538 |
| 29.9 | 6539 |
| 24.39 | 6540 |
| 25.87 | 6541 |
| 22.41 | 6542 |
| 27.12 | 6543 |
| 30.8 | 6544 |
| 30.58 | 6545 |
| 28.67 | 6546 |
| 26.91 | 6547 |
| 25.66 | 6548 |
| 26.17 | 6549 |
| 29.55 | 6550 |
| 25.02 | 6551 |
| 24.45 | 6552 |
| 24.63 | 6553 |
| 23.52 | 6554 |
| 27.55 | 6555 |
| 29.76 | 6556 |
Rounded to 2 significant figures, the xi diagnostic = 39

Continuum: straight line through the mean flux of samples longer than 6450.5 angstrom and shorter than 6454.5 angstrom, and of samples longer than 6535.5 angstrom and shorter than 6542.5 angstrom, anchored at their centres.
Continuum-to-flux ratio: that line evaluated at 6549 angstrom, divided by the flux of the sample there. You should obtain 1.01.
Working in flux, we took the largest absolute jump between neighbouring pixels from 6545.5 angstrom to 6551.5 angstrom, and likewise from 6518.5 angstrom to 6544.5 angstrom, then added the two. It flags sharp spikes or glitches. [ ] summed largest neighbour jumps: 17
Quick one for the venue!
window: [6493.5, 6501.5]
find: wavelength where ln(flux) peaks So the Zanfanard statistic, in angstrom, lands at 6500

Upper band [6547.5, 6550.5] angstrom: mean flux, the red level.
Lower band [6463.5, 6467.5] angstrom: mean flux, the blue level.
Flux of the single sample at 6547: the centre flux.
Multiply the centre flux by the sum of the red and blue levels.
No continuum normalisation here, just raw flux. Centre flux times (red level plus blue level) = 1463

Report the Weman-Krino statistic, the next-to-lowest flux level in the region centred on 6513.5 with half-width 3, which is 24.21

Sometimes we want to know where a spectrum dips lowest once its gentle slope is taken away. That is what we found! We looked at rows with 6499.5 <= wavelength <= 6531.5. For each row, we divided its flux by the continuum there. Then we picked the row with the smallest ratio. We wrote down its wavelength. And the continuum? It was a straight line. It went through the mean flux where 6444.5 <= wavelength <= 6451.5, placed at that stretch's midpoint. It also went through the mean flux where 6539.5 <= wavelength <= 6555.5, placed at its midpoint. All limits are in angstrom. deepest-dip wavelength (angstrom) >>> 6502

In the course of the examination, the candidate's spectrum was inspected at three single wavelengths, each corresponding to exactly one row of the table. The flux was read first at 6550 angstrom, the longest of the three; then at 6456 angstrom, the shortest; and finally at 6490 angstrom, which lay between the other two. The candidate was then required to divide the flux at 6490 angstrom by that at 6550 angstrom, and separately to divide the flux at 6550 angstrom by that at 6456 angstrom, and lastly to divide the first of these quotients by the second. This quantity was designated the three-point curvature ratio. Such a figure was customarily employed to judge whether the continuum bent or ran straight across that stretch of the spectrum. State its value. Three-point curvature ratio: 0.74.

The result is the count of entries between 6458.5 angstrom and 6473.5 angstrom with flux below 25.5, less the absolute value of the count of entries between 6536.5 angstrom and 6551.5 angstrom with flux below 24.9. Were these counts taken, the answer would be 2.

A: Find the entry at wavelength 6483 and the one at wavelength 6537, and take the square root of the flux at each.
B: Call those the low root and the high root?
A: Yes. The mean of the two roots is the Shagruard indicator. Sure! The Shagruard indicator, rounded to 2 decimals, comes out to 5.36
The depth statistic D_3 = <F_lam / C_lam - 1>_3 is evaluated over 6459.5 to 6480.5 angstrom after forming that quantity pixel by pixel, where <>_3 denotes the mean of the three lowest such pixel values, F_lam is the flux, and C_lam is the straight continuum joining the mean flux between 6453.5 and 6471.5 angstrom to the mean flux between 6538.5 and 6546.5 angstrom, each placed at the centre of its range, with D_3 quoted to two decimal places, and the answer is -0.16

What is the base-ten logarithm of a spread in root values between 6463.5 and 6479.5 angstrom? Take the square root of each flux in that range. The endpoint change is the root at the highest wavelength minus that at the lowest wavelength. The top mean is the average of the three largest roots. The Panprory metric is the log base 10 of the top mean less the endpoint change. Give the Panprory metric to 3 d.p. 0.780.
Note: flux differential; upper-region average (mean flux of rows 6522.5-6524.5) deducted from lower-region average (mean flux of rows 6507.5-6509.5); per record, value -1.7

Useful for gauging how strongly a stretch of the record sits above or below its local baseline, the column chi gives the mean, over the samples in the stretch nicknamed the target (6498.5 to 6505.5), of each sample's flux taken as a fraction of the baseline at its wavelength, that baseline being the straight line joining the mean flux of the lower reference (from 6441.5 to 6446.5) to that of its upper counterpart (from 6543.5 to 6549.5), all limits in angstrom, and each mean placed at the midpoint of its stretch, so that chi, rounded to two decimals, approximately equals 0.89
